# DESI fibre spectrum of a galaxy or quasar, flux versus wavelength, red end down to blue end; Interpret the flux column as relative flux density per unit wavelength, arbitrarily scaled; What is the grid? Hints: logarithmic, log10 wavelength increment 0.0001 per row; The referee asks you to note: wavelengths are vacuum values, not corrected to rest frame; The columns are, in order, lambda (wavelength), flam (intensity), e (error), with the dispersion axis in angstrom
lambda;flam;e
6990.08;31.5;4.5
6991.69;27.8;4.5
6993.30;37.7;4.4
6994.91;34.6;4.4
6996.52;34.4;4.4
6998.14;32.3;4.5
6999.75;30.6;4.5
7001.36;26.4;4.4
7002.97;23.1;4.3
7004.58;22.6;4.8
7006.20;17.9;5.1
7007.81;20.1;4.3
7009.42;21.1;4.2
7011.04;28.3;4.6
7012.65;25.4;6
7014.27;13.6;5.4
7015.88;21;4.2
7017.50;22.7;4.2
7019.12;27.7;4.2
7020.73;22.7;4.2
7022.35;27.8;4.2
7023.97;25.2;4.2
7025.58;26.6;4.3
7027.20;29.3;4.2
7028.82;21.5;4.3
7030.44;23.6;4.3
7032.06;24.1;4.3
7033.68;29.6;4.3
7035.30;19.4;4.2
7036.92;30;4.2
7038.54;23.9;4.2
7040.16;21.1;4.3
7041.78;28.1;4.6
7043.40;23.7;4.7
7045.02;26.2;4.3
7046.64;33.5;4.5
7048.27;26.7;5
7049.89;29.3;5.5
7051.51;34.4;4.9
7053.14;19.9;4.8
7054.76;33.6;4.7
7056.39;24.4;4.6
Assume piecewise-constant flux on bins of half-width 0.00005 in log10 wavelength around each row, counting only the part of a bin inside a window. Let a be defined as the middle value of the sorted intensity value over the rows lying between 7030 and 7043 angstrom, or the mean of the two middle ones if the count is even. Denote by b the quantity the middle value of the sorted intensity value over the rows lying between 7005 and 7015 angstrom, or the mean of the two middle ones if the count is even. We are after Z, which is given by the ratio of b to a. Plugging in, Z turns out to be 0.86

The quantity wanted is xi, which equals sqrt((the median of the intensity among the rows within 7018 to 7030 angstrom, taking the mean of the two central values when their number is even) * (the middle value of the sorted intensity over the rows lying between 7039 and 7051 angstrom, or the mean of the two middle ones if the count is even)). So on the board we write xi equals 27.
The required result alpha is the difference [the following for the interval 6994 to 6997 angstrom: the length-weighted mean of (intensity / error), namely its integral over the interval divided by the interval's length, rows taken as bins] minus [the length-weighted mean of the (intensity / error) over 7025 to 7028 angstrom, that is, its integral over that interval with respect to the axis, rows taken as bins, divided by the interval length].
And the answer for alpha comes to 1.3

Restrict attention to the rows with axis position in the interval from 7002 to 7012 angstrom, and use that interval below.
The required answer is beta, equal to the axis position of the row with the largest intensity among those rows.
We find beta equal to 7011.04 angstrom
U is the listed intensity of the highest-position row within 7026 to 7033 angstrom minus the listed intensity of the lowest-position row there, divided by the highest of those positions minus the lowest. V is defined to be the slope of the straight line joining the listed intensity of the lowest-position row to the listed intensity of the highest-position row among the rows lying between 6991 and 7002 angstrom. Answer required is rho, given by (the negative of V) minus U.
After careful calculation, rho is 1.2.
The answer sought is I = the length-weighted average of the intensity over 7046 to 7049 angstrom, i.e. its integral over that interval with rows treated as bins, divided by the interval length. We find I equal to 29.9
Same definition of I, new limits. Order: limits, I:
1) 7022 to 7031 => 25.6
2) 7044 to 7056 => 28.8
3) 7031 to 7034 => 26.1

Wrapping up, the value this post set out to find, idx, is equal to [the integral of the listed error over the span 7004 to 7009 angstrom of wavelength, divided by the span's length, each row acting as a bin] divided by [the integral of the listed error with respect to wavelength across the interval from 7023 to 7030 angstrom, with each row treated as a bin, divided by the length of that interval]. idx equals 1.10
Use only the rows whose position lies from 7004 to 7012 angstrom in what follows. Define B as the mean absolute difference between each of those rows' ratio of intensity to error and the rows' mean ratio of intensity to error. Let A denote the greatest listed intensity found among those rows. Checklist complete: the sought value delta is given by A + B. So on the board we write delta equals 28.9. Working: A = 28.3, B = 0.62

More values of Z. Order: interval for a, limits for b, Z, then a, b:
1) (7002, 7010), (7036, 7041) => 1.13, 21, 23.9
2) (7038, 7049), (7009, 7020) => 0.87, 26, 22.7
